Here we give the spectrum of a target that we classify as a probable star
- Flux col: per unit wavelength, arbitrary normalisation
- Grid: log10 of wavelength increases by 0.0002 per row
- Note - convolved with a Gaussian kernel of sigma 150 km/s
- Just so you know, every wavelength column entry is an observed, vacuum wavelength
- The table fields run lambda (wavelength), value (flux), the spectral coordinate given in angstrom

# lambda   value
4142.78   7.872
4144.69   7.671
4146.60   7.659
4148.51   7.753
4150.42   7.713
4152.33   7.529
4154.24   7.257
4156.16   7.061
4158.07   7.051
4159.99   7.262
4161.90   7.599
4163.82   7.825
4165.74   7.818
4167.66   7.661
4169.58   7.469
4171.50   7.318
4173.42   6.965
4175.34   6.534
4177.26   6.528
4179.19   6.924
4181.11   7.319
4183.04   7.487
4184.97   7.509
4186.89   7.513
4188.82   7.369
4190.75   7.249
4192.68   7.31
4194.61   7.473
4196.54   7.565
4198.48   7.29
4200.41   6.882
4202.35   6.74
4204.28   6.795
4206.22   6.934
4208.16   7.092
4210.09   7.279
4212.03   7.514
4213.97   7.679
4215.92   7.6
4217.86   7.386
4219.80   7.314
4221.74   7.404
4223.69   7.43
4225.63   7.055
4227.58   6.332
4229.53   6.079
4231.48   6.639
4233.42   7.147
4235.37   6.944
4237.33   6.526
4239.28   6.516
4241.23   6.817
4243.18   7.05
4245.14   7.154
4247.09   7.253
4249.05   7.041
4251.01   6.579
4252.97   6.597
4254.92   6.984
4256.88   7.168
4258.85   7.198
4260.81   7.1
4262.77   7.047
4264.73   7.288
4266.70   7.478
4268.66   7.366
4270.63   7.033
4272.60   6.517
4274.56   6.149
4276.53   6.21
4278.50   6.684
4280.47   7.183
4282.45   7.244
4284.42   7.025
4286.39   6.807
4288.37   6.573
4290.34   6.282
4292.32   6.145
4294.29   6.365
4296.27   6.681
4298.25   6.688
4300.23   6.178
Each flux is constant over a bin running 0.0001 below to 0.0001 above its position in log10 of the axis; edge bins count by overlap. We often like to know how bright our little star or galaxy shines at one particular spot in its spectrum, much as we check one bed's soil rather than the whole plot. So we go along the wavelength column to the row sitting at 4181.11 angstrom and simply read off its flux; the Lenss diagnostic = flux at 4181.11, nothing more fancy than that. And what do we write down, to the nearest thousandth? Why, 7.319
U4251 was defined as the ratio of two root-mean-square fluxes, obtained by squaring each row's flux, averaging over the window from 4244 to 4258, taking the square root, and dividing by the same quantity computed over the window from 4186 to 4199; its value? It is 0.943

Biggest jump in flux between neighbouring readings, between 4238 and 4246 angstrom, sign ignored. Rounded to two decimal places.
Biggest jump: 0.30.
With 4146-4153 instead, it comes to 0.18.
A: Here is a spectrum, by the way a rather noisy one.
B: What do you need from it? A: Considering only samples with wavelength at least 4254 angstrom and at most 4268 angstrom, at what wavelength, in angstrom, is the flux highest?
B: 4266.70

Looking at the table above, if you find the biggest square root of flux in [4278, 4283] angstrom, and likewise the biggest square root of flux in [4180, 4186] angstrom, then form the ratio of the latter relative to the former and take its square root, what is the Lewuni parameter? 1.01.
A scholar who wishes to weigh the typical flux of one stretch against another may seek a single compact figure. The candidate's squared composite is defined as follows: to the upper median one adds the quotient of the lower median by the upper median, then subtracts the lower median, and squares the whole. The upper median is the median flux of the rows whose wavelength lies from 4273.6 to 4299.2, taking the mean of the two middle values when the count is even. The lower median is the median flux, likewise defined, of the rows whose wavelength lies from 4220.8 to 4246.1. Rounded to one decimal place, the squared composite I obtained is 0.6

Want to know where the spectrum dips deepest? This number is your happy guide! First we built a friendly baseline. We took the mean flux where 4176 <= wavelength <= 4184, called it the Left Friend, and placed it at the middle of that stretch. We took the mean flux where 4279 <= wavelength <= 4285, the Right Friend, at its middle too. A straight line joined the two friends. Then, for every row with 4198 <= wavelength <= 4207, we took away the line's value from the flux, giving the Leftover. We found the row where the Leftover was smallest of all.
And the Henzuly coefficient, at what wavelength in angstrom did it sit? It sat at 4202.35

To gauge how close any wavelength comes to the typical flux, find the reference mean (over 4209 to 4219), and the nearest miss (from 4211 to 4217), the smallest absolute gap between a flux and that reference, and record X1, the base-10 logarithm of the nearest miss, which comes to -1.6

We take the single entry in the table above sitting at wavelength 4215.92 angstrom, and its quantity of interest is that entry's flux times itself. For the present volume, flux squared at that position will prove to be 58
